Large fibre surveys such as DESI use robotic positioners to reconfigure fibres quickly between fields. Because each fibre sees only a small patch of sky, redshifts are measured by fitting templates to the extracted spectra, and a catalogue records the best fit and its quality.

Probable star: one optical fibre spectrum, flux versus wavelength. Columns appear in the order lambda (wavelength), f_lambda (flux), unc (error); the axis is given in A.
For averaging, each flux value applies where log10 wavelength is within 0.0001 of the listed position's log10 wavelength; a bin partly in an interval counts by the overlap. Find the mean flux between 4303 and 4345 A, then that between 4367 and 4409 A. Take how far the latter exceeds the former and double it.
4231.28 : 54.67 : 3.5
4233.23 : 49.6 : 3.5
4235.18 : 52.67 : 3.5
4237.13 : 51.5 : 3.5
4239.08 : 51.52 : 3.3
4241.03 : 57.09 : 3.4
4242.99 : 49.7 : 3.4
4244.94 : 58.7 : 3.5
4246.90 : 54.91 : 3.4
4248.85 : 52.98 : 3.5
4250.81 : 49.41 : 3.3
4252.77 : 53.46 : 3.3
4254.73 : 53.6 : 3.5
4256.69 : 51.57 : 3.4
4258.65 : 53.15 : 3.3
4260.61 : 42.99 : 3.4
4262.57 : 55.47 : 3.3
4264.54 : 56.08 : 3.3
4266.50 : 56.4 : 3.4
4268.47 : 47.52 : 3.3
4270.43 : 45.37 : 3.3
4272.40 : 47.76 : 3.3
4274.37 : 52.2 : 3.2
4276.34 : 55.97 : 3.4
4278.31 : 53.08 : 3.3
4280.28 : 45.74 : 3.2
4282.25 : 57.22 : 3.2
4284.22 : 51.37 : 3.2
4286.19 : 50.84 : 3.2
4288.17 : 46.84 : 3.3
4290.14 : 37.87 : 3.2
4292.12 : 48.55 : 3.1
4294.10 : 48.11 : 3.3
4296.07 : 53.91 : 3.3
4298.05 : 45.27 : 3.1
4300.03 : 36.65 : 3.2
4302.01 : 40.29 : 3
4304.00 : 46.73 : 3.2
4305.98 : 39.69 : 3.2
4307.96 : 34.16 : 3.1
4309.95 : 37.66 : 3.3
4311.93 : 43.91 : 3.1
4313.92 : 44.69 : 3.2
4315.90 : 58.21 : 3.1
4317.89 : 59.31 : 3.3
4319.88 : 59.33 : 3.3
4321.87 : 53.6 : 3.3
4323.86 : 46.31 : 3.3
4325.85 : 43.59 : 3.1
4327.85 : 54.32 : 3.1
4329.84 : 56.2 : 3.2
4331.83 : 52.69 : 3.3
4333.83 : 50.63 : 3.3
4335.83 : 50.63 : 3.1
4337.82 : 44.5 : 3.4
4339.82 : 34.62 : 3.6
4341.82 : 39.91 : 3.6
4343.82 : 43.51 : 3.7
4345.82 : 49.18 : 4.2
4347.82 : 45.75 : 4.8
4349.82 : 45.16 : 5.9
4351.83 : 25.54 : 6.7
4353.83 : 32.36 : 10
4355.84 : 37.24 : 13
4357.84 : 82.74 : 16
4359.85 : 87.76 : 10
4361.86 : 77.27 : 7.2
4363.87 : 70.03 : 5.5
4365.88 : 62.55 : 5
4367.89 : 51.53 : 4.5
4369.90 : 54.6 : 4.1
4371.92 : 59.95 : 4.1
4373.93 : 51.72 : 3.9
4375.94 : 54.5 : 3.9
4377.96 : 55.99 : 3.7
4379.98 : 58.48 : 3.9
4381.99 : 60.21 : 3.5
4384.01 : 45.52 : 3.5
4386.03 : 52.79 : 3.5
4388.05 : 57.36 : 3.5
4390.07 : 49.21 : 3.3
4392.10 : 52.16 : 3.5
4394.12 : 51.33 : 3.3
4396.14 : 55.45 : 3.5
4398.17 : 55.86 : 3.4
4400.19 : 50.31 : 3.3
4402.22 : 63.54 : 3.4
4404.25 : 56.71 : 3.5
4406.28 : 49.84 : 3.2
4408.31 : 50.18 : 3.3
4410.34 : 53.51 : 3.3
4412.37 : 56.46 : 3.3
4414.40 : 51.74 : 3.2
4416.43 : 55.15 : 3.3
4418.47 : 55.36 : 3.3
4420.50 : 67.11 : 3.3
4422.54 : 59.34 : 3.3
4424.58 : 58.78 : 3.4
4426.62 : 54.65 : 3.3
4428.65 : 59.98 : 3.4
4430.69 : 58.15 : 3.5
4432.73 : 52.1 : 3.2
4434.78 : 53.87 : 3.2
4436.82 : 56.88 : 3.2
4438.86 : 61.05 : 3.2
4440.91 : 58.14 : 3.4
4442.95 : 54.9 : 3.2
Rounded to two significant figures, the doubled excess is 14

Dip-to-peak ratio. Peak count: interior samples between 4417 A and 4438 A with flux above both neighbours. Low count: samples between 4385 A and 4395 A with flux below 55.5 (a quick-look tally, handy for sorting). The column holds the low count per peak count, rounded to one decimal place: 2.0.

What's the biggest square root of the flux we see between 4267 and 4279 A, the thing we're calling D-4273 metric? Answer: 7.48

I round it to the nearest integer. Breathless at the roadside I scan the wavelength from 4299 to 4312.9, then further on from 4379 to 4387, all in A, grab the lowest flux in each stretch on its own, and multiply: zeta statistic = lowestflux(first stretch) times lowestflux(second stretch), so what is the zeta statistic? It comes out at 1555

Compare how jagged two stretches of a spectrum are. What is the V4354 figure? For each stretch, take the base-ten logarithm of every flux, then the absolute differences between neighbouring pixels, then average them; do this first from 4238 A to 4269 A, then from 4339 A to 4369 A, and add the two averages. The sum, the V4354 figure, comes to 0.13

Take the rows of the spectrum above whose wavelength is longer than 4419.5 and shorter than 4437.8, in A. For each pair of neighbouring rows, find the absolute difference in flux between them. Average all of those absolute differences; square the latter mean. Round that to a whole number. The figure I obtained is 14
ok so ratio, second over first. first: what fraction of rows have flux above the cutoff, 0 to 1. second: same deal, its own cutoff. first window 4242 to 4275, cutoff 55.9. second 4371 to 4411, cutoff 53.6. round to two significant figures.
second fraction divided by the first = 2.8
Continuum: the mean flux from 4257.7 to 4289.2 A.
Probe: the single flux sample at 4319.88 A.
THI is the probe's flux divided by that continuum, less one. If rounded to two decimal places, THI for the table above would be 0.16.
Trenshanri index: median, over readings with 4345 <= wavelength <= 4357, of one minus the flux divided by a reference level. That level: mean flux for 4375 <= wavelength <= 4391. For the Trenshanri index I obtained 0.24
